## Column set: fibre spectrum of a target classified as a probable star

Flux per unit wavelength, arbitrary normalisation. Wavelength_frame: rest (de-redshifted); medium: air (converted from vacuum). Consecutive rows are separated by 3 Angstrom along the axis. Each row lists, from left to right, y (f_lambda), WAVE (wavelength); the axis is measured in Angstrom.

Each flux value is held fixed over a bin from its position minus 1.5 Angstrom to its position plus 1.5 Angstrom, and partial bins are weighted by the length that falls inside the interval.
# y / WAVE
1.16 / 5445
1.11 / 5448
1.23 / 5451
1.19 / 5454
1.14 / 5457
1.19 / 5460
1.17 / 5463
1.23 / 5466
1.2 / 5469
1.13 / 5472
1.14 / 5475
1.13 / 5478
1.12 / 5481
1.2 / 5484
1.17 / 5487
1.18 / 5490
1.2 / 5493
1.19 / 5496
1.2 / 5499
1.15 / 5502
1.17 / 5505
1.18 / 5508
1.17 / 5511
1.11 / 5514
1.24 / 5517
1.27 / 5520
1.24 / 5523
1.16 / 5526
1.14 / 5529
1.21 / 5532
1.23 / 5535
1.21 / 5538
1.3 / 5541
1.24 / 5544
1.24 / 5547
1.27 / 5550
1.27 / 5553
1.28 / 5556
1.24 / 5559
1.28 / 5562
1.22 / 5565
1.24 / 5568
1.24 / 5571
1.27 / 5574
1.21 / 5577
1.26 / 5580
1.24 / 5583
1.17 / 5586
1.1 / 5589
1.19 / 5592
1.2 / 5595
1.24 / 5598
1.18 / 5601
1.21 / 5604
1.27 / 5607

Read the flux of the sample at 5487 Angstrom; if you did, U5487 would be 1.17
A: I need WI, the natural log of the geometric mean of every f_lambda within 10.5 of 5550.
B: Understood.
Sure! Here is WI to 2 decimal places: 0.23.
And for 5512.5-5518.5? 0.16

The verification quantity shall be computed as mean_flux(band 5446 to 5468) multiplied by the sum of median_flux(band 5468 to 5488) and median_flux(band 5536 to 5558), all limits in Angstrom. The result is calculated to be 2.84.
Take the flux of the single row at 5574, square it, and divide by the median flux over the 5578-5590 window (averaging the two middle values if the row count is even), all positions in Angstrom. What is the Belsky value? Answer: 1.34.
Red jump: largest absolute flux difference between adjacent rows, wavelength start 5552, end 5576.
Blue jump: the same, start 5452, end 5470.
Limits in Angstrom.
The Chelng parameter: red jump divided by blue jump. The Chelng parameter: 1.0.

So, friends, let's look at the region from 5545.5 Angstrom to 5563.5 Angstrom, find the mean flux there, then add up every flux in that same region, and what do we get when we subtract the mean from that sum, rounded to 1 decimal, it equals 6.3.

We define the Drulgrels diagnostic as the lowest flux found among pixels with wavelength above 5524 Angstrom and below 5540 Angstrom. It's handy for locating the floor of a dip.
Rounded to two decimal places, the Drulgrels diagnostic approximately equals 1.14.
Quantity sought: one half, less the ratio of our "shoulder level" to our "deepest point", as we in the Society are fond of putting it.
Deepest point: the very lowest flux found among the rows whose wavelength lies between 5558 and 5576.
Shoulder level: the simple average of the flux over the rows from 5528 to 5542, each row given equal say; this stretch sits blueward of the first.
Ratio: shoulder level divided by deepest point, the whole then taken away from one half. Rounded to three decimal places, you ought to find -0.498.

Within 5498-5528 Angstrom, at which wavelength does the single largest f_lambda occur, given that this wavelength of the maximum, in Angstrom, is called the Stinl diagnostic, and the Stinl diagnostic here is 5520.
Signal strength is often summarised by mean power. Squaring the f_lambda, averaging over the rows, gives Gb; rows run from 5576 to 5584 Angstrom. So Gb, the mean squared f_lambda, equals 1.53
